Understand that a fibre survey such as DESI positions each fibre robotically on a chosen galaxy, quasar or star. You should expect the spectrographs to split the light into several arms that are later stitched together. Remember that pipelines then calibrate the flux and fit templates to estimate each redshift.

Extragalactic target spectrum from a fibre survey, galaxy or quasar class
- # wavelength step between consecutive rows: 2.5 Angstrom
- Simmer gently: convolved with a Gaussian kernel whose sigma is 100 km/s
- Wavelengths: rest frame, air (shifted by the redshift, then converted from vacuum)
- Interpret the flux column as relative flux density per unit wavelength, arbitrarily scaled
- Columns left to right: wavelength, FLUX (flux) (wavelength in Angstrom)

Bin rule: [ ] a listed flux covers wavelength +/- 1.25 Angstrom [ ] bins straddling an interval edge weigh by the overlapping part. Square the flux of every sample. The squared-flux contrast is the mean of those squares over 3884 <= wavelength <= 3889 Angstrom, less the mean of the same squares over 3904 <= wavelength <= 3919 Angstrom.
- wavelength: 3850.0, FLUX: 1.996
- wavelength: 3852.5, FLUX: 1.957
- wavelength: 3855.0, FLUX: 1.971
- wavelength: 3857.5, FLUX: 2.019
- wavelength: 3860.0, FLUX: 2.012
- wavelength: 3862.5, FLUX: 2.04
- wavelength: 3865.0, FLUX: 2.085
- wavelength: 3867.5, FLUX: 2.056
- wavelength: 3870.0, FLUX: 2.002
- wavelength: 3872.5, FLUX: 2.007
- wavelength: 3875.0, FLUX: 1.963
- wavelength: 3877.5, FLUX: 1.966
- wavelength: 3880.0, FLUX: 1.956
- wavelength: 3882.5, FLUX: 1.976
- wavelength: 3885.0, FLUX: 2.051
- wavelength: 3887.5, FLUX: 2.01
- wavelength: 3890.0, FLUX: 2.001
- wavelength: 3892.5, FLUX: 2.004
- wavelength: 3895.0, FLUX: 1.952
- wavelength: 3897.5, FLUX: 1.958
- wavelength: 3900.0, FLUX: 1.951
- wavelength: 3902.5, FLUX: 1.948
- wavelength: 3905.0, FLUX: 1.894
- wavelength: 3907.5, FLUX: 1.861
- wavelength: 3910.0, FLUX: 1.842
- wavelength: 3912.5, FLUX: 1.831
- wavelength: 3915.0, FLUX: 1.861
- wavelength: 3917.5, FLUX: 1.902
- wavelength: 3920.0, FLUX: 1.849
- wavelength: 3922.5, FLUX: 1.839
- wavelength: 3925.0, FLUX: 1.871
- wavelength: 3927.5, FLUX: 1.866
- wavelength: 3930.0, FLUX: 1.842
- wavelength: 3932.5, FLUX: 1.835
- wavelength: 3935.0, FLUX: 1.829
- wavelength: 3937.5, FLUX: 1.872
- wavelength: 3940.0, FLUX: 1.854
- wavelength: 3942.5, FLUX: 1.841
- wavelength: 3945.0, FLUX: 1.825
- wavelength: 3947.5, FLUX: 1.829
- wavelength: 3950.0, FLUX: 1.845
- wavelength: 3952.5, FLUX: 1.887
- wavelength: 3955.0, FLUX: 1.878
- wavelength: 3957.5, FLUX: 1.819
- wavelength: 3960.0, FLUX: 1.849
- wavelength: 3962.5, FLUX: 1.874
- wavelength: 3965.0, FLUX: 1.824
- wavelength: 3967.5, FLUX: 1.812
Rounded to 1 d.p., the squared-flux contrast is 0.6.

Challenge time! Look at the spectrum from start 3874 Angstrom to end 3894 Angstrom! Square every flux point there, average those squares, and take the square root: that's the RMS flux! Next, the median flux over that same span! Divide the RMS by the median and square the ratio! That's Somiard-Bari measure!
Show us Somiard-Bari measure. 1.003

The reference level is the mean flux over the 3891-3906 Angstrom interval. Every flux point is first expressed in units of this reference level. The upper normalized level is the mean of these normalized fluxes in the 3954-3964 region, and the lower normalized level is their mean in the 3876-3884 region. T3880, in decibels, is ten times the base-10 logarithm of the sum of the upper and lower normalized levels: 2.92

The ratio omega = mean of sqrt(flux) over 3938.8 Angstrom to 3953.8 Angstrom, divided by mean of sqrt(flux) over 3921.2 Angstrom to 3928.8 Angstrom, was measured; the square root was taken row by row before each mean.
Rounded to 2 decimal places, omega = 1.00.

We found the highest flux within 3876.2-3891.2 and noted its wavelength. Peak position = 3885.0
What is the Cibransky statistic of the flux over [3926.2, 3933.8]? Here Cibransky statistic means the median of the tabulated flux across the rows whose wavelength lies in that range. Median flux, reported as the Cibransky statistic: 1.84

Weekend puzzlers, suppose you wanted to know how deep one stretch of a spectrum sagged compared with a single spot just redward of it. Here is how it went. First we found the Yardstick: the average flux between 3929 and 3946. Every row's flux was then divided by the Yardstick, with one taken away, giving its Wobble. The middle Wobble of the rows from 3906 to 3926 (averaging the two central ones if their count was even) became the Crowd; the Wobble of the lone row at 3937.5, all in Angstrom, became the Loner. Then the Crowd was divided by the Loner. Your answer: 0.4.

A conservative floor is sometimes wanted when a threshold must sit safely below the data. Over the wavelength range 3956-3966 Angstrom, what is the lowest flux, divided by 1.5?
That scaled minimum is 1.21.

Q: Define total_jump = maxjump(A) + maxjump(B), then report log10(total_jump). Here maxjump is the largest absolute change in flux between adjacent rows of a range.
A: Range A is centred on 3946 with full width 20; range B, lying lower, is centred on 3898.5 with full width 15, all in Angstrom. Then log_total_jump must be -1.02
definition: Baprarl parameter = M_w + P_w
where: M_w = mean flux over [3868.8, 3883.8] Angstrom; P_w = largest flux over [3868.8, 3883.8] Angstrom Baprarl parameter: 3.99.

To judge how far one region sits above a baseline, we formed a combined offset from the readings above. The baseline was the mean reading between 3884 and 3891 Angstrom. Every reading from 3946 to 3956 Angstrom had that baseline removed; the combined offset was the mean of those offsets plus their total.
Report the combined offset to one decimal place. -0.8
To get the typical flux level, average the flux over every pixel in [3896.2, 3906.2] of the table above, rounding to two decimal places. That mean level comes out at 1.94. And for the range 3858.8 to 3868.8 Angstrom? 2.05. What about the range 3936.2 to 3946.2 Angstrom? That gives 1.85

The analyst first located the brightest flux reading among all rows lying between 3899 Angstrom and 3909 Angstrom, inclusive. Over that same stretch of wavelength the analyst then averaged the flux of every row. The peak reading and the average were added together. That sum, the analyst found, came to 3.86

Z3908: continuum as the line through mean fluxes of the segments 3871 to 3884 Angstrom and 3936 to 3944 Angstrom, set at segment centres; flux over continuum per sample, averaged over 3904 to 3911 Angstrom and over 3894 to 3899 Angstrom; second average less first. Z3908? 0.035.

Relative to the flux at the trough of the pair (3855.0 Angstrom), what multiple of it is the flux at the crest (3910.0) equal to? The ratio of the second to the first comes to 0.935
